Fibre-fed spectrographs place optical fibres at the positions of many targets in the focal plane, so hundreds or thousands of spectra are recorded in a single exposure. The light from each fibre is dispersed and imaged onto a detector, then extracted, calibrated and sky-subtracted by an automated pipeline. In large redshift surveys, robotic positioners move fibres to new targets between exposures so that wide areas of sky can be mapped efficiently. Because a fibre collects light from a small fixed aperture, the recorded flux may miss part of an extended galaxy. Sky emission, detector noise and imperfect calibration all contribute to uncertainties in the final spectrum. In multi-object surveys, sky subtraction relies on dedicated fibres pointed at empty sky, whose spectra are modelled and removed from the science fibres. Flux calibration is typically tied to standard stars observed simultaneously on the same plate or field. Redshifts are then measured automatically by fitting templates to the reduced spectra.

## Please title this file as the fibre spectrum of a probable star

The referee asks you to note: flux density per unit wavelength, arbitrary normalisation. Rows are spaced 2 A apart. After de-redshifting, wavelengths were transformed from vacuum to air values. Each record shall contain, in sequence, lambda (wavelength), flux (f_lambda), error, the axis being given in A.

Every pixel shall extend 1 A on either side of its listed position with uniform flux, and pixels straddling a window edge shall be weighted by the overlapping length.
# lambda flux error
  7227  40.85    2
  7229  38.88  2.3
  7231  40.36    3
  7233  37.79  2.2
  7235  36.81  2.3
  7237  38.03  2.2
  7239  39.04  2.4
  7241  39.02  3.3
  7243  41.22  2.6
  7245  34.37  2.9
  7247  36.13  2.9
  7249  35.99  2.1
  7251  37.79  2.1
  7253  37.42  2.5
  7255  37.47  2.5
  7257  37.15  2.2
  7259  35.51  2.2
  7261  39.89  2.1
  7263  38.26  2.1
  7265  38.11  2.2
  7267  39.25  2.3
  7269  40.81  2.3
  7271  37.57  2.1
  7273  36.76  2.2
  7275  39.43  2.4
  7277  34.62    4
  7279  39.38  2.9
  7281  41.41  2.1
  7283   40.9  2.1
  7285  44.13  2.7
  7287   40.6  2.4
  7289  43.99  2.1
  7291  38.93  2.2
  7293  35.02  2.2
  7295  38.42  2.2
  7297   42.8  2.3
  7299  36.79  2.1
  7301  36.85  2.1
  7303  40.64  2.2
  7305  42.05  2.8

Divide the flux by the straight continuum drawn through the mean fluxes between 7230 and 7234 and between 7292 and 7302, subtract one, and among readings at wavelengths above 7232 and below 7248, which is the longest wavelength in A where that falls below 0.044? 7247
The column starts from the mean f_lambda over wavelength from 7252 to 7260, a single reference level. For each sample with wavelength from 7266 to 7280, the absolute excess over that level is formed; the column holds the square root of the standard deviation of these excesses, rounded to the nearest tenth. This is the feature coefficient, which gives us 1.1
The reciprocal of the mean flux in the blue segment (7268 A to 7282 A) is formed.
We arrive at 0.0259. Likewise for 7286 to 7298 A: 0.0250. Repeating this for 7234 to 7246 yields 0.0263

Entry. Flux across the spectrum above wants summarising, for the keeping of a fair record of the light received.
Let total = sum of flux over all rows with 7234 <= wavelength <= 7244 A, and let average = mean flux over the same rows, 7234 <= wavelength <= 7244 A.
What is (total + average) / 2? 116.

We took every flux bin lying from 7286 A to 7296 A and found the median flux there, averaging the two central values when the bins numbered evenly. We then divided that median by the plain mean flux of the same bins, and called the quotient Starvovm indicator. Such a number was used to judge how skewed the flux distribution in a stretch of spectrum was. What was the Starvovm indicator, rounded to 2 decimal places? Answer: 0.99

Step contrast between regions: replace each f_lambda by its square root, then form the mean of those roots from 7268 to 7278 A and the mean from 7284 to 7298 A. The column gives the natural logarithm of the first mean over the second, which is -0.03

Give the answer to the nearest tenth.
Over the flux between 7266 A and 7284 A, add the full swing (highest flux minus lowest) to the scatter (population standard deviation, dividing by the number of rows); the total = 8.9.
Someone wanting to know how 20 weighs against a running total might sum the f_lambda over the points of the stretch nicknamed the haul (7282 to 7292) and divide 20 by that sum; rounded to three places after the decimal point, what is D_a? 0.096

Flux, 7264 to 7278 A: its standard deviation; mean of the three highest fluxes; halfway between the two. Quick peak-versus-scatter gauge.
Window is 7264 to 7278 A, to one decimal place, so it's 20.9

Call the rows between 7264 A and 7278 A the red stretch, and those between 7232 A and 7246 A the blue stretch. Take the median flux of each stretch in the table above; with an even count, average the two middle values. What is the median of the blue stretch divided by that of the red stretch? 0.998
